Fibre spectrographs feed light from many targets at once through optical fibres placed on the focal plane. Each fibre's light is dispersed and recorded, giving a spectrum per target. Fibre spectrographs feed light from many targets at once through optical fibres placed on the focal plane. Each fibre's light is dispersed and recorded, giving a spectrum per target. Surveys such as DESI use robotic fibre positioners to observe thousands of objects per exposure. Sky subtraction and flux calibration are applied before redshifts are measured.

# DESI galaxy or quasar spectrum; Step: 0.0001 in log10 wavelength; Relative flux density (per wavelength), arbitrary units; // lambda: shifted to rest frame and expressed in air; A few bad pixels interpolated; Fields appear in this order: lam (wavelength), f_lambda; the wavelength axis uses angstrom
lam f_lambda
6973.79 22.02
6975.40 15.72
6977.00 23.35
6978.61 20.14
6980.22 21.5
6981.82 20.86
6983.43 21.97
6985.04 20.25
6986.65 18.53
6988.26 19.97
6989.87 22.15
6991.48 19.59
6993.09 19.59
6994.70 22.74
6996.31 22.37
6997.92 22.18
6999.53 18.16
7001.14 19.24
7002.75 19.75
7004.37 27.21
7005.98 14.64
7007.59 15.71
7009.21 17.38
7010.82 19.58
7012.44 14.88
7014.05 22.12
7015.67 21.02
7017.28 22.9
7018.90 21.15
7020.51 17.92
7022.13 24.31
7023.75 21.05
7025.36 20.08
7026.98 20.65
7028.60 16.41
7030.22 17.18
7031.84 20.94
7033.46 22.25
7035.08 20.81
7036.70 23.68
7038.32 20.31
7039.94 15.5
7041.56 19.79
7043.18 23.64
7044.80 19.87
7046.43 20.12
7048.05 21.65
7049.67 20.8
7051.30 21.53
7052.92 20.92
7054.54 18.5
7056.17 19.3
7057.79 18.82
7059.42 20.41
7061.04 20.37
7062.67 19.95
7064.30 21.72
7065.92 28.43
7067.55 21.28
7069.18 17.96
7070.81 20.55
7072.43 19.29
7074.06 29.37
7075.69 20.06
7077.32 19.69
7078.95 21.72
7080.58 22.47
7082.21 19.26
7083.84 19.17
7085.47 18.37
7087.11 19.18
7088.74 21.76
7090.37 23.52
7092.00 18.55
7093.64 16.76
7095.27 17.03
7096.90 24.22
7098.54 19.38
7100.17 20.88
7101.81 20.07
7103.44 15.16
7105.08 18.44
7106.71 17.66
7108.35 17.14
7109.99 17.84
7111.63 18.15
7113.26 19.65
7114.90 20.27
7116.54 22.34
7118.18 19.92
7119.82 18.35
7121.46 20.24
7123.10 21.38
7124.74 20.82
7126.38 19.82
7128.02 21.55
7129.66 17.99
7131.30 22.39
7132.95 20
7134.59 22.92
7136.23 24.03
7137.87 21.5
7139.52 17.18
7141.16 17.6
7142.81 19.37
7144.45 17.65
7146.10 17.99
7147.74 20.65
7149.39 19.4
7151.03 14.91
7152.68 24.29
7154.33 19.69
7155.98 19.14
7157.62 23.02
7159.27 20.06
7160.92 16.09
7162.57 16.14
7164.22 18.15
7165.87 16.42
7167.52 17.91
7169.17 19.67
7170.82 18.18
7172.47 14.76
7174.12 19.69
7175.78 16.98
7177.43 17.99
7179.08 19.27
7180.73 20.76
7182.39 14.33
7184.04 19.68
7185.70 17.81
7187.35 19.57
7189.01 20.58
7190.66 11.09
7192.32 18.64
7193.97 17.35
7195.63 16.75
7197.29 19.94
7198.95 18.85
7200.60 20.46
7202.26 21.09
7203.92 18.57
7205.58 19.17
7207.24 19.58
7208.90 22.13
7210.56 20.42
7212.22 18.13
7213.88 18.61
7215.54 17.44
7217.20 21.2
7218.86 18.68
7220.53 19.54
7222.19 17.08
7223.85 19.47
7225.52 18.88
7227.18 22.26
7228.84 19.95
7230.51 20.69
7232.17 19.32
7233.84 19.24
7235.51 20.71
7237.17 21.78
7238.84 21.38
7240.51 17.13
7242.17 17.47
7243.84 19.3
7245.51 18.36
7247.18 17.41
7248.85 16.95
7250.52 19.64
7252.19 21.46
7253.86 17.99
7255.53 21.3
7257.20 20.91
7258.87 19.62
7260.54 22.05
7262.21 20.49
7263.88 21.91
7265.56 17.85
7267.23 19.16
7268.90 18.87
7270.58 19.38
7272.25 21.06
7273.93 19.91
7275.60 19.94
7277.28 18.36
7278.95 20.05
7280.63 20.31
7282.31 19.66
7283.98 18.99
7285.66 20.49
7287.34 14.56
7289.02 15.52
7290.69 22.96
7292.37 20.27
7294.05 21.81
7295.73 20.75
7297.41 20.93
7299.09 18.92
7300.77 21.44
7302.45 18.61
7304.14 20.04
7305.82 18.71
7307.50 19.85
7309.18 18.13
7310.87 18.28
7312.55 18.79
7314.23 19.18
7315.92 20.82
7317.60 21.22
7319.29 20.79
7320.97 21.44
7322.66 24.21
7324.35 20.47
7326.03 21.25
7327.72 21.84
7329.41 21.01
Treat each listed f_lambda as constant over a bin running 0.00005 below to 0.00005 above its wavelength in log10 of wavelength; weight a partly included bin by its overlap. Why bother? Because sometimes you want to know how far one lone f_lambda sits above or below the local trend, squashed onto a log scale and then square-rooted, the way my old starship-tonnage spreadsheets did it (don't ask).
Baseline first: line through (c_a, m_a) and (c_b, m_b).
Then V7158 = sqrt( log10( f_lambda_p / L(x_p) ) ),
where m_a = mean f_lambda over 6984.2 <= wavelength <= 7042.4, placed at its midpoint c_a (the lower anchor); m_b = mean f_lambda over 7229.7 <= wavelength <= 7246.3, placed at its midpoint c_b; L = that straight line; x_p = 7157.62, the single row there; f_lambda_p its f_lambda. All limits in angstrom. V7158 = 0.26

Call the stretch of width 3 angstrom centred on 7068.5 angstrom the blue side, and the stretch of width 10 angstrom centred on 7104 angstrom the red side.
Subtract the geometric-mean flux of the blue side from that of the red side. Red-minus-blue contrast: -1.4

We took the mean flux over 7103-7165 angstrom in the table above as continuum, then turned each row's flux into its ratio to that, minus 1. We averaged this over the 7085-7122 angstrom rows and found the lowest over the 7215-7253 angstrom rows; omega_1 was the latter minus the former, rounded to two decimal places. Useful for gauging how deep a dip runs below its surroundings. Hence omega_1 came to -0.12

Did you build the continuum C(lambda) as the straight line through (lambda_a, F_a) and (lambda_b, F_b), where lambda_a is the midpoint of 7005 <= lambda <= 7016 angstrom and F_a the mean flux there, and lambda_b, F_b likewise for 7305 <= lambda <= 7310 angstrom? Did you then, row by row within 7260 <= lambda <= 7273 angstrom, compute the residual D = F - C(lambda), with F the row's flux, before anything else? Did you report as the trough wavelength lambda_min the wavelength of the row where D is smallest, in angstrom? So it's 7265.56 angstrom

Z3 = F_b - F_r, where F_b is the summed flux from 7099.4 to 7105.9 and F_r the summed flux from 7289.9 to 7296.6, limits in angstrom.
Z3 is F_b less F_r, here -11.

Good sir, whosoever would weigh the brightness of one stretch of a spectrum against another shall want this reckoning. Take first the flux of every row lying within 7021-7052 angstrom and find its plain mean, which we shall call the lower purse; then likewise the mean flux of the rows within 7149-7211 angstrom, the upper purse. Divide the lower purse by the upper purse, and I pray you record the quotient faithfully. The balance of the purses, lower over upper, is 1.10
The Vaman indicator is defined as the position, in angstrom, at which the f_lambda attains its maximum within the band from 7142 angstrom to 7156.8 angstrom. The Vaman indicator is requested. 7152.68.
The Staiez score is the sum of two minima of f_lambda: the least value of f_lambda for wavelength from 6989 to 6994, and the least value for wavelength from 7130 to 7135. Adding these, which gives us 39.6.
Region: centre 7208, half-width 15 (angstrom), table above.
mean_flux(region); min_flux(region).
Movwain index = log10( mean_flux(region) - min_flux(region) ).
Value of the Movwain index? 0.38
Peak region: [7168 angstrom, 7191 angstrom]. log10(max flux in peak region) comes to 1.32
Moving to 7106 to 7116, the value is 1.31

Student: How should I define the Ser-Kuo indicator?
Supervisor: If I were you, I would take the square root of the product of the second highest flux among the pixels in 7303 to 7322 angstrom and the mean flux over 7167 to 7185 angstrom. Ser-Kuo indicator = 19.60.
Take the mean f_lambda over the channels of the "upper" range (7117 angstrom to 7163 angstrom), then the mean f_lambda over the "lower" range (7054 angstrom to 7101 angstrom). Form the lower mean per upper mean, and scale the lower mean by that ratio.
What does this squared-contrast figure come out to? 21.5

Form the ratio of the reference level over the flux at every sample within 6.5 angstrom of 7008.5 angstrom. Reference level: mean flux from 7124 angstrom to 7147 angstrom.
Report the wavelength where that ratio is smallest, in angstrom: 7004.37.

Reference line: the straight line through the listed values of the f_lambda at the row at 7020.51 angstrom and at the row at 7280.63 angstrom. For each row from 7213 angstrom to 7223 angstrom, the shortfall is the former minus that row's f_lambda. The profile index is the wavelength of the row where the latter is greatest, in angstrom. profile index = 7222.19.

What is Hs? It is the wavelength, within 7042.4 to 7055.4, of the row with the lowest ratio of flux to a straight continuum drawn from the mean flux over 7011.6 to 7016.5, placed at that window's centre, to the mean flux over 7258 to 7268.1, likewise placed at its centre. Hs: 7054.54 angstrom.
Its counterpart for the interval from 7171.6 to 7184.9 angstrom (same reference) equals 7182.39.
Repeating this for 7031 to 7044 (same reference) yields 7039.94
